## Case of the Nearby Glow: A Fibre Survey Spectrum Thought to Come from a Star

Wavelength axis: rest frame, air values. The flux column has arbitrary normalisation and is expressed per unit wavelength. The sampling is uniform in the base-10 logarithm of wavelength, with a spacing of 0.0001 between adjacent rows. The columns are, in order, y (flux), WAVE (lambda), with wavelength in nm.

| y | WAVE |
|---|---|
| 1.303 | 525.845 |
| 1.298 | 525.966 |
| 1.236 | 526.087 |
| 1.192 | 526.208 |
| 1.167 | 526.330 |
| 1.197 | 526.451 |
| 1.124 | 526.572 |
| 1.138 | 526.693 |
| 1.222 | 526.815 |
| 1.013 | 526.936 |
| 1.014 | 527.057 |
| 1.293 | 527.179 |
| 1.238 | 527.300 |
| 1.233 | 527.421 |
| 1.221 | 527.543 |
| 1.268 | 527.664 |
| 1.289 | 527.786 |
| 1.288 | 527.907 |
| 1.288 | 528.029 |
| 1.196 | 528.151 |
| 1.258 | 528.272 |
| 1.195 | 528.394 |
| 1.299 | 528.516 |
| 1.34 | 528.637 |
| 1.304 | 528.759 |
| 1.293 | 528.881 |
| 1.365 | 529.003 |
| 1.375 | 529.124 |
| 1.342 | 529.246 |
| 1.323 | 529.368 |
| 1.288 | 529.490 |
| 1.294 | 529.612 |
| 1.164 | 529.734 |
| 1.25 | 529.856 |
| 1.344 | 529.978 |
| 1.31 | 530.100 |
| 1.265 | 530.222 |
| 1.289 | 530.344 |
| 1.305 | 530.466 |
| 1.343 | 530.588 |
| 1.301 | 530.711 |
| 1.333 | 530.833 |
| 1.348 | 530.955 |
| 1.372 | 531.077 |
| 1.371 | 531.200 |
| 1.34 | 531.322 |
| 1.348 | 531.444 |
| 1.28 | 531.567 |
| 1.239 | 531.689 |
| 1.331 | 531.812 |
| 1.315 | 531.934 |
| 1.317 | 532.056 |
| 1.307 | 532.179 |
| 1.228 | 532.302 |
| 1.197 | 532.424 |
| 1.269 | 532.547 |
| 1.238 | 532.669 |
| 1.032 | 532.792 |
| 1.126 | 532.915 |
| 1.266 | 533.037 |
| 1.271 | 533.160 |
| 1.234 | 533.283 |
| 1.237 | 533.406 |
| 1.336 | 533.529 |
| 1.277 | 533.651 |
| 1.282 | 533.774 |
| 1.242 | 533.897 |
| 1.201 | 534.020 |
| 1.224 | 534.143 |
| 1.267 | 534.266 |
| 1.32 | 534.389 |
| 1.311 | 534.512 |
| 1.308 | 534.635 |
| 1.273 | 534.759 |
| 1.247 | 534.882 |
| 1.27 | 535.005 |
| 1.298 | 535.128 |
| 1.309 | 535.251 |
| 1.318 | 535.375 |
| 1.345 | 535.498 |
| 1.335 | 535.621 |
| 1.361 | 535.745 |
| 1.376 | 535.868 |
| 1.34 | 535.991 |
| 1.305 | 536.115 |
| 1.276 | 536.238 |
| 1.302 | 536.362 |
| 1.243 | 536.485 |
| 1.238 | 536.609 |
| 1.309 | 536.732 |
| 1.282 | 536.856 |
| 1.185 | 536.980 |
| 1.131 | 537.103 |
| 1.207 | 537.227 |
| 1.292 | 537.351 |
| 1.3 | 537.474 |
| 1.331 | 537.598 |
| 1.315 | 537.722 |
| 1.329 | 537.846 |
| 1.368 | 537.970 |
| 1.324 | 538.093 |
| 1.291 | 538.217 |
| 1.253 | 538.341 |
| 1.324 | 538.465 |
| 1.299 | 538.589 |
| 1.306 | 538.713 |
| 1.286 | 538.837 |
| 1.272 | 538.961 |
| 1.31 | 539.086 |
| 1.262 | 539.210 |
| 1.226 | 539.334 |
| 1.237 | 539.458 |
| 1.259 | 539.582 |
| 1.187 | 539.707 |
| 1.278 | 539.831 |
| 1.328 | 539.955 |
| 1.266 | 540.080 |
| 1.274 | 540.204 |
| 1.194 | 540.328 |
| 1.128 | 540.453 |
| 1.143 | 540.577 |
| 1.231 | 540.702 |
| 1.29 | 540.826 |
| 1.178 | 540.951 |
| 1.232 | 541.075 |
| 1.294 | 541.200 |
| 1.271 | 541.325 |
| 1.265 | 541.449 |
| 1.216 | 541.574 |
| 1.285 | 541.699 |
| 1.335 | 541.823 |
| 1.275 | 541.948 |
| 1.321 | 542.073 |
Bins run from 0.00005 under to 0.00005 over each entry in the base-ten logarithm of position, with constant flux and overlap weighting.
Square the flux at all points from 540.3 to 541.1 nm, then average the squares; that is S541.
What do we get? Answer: 1.44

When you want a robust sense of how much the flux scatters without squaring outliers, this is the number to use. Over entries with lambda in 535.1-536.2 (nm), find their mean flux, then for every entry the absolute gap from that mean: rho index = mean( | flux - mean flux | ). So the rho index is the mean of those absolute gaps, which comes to 0.022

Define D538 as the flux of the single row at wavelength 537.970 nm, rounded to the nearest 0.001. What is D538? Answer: 1.368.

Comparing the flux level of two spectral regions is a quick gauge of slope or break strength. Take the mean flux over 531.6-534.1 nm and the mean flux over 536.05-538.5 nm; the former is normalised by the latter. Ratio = 0.97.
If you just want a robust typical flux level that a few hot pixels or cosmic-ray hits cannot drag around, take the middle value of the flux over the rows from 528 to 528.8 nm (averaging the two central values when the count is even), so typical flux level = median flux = 1.29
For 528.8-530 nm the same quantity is 1.31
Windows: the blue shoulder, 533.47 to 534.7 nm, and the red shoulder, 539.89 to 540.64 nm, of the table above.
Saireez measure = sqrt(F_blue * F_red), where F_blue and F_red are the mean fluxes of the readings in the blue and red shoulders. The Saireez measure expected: 1.25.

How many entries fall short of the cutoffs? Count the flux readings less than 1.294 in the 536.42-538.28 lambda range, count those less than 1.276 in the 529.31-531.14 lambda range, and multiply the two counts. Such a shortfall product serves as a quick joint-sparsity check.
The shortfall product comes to 24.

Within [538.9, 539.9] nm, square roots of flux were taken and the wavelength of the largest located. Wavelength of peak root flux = 539.086 nm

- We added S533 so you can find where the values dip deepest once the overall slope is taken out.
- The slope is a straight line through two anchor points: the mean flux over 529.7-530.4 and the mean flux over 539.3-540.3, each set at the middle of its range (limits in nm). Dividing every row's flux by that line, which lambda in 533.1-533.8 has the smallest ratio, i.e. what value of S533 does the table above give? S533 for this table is 533.283 nm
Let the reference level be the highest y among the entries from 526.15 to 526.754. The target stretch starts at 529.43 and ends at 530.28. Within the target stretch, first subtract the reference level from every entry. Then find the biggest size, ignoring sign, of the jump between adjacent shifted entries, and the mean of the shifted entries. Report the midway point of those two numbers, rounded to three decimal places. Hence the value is 0.103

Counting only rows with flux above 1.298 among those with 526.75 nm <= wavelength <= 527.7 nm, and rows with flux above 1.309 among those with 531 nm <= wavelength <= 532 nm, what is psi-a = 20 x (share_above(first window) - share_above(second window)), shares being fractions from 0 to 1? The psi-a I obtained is -15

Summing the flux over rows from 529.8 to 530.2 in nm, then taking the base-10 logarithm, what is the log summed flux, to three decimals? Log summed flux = 0.592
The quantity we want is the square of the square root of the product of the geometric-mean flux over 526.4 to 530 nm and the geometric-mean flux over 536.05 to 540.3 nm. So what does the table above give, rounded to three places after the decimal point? 1.588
